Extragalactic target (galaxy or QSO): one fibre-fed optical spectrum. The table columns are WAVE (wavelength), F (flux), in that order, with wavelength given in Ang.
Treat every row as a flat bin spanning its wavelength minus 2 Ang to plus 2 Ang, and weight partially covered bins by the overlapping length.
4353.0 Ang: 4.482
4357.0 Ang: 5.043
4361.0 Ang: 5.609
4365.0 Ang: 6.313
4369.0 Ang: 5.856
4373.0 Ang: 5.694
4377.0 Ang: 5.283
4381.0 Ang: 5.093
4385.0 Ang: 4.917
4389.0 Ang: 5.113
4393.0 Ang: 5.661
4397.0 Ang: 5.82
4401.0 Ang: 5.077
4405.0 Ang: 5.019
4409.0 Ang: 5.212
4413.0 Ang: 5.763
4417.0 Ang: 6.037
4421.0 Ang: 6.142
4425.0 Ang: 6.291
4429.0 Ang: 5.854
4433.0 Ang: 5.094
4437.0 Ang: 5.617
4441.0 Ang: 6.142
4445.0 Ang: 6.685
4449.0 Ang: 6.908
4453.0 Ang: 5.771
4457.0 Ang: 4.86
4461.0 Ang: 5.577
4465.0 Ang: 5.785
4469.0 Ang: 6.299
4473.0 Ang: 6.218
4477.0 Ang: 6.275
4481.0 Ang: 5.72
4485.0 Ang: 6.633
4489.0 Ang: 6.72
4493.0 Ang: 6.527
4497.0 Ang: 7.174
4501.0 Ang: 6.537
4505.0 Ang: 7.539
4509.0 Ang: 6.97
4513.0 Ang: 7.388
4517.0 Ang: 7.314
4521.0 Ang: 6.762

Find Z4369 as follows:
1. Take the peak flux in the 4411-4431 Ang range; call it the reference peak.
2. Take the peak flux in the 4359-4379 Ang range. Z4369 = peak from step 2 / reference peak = 1.00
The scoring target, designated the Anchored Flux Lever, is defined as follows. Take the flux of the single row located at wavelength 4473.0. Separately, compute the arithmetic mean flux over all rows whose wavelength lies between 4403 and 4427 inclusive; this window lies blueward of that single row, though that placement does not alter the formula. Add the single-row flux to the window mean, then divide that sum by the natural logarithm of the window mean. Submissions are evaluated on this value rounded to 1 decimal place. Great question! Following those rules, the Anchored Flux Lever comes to 6.8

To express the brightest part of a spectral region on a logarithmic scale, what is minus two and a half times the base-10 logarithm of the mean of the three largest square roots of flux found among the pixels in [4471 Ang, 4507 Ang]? -1.07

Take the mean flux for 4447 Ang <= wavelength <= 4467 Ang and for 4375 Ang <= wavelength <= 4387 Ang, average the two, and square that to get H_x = 30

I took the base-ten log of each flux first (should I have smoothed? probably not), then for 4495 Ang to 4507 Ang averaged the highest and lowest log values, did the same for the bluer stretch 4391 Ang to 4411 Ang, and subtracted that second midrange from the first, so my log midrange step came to 0.11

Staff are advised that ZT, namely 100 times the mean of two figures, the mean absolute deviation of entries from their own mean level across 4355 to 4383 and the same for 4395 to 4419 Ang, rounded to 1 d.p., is 37.1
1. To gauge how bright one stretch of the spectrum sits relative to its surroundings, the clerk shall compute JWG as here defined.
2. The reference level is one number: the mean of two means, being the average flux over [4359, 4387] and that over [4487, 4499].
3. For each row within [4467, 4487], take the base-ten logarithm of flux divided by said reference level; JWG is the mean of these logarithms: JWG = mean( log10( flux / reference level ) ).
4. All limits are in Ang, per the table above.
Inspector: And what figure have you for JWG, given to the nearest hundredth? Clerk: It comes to 0.00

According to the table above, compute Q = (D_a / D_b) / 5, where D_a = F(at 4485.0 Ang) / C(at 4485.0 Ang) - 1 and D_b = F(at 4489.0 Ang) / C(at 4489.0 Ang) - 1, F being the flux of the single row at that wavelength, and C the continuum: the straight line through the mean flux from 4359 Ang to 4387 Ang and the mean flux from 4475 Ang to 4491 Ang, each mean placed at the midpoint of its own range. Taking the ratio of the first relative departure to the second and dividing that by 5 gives 0.2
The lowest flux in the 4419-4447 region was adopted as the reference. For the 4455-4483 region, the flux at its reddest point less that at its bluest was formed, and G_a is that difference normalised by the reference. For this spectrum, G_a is 0.17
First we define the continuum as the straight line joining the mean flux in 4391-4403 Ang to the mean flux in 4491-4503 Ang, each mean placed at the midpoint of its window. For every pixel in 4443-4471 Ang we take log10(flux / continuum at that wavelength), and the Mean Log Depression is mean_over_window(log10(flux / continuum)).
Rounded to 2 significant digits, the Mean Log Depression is -0.022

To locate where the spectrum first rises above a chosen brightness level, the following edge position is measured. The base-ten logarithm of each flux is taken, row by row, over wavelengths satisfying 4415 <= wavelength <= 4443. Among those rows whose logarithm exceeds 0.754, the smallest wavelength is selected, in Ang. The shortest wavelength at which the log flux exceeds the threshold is 4417.0 Ang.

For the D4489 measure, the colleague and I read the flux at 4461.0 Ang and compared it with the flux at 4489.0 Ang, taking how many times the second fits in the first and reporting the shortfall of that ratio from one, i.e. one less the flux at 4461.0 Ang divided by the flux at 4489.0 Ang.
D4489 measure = 0.17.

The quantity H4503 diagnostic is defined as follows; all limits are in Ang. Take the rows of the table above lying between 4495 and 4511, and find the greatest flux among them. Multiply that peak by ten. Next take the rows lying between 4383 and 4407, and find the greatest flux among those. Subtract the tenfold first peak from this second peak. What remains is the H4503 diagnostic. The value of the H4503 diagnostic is -70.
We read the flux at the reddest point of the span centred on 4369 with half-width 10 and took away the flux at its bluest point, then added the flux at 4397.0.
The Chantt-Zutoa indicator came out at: 5.5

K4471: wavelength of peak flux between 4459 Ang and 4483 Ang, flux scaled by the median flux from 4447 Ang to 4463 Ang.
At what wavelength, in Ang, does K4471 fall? 4469.0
